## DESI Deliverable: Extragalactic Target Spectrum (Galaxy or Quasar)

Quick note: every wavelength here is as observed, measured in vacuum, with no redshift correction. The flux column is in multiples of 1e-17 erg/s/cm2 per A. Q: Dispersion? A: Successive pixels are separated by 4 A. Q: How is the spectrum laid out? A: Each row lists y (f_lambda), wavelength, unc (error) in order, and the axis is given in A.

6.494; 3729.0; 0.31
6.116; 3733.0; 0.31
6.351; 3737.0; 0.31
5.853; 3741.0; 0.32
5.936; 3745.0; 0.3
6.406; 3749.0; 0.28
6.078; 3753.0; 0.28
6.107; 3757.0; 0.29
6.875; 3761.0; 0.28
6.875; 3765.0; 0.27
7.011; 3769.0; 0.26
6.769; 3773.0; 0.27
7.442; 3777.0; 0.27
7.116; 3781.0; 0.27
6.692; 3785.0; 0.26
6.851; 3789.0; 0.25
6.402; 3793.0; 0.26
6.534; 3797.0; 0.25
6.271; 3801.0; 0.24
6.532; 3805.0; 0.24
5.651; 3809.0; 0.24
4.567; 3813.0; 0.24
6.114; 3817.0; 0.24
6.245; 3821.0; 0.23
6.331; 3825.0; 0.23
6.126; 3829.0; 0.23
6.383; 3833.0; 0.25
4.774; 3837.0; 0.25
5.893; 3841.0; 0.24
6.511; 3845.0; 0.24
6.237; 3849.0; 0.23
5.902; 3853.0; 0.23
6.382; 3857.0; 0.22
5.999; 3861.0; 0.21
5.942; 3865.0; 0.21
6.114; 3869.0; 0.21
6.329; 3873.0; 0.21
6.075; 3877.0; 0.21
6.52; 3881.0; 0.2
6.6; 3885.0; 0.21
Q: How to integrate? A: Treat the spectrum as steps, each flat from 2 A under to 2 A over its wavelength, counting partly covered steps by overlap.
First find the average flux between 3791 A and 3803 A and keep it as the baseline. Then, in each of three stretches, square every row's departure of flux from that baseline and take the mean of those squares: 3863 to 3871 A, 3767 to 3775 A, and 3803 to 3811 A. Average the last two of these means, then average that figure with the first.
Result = 0.21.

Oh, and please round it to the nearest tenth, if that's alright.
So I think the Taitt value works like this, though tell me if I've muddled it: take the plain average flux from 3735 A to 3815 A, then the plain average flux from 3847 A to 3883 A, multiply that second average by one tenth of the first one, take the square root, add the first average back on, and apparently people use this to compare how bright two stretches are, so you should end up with 8.4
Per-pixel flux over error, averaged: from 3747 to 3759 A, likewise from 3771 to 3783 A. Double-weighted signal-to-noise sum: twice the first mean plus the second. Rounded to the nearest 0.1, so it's 70.1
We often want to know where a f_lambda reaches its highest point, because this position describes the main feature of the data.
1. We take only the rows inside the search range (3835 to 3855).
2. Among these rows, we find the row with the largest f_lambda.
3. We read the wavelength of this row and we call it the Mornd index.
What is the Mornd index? 3845.0 A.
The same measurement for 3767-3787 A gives 3777.0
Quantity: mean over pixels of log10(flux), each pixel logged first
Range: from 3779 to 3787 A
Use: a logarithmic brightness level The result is 0.839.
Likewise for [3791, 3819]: 0.776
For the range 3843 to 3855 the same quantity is 0.793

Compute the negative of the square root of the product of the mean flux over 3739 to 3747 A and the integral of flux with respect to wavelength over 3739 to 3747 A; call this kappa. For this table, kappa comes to -16.7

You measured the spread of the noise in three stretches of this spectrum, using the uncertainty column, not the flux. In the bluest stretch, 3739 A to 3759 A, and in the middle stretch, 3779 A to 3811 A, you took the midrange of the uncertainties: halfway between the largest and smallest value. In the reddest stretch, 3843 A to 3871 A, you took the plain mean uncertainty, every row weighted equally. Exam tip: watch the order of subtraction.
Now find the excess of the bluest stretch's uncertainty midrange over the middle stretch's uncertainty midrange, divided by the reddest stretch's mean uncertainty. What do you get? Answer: 0.20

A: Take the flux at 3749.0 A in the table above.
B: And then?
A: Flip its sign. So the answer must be -6.41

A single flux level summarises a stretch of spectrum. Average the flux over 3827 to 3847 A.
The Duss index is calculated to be 5.9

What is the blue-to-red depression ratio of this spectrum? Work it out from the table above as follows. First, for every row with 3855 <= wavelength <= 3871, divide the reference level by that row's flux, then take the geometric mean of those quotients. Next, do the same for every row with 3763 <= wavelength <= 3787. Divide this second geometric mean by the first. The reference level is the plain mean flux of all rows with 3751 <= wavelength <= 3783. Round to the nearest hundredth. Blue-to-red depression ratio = 0.87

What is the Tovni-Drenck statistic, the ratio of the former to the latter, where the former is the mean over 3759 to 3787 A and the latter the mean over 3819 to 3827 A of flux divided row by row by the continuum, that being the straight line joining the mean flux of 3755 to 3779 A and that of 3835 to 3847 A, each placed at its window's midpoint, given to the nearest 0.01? 0.98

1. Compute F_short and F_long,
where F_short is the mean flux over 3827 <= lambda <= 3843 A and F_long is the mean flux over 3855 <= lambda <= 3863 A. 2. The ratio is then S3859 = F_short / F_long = 0.94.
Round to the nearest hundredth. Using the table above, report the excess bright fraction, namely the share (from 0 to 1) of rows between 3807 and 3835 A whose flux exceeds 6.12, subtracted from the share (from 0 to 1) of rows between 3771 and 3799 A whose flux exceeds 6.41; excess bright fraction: 0.29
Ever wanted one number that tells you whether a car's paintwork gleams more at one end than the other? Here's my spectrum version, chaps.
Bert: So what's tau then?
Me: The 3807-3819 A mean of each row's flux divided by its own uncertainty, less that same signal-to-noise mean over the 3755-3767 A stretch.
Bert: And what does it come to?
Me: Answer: -1.0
